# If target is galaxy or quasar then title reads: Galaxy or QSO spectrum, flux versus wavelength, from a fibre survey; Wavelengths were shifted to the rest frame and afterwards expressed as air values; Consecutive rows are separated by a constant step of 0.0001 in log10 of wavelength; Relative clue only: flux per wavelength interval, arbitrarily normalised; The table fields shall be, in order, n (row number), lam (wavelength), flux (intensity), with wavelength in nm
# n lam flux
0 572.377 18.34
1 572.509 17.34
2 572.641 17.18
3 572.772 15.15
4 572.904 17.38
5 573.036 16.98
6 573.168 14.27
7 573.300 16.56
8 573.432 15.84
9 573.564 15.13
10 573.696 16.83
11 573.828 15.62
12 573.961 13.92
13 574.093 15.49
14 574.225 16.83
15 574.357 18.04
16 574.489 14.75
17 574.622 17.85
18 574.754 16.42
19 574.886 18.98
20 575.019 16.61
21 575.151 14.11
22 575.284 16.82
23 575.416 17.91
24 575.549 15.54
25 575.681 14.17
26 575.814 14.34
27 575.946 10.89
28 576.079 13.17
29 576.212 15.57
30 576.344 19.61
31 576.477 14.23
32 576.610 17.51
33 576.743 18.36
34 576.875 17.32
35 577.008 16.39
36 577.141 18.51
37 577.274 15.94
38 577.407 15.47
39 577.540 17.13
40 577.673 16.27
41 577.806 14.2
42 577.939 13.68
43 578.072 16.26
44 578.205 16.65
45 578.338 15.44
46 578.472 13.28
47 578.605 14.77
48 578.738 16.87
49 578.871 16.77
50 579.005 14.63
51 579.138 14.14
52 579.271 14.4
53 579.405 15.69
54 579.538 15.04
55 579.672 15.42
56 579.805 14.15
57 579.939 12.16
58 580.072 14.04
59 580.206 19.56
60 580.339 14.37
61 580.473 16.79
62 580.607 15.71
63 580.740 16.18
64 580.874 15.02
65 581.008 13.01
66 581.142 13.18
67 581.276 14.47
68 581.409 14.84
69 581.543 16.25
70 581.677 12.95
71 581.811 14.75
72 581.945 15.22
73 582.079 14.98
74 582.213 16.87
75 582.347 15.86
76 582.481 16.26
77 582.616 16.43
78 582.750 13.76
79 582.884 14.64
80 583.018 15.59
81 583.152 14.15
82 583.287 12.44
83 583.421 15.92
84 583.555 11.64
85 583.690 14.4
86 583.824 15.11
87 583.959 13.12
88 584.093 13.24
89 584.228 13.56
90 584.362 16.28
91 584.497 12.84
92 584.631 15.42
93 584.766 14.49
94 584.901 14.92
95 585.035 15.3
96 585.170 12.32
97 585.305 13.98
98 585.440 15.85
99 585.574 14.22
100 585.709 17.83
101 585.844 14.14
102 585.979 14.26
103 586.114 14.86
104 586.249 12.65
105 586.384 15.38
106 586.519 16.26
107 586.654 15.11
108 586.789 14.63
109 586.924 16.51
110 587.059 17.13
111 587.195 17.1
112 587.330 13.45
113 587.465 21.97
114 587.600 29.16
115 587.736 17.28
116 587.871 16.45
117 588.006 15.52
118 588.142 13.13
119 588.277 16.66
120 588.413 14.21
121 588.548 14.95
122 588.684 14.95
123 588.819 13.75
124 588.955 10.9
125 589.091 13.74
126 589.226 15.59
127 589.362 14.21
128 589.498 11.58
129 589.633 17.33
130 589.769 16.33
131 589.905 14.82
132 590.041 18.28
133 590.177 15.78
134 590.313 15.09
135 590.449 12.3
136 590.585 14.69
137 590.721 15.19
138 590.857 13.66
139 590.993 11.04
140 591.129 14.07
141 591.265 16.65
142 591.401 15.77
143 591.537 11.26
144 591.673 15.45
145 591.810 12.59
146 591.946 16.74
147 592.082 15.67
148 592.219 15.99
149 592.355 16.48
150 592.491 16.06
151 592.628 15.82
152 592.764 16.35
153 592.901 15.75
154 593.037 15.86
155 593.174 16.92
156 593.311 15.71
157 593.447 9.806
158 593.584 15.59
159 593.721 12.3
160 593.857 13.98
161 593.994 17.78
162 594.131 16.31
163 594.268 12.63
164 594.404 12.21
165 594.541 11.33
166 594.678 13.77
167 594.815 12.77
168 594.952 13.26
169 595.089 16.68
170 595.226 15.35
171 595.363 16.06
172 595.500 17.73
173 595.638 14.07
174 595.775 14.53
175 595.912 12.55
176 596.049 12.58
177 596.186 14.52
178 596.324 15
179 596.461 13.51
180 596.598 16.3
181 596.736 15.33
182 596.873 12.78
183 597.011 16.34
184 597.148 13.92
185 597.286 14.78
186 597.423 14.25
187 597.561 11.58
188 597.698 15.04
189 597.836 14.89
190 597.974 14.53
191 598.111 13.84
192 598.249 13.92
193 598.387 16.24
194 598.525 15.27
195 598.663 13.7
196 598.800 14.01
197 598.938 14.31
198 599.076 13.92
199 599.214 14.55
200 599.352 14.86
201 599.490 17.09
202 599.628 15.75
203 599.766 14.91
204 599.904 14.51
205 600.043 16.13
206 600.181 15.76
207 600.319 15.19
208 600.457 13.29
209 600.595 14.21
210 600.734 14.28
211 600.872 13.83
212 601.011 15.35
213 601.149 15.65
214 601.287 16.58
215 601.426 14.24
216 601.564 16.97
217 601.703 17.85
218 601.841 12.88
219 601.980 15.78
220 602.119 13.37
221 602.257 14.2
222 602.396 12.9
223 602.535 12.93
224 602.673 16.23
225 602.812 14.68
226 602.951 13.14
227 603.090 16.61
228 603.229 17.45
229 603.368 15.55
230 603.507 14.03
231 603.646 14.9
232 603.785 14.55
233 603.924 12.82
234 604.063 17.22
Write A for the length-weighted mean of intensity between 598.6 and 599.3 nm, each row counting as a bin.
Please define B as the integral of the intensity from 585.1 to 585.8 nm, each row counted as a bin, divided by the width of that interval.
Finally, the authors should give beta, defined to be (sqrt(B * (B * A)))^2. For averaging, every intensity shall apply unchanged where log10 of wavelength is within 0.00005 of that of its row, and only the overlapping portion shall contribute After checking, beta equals 3102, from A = 14.1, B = 14.8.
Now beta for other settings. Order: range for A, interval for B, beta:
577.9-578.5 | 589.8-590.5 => 3597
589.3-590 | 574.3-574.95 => 4433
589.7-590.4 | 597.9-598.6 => 3464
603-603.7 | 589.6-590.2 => 4256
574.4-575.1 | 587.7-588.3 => 4156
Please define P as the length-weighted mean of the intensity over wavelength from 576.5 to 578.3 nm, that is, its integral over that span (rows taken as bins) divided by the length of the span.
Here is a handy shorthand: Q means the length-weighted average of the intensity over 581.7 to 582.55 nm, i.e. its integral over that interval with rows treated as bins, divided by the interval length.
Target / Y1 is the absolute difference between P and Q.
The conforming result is 0.9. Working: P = 16.4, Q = 15.5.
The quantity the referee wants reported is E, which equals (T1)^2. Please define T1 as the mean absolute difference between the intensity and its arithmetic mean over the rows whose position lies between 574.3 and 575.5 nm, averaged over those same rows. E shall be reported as 1.5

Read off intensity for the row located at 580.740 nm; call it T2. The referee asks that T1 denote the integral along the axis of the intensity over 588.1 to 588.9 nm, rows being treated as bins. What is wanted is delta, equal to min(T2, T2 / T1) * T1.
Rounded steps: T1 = 12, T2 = 16.18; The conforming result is 16.2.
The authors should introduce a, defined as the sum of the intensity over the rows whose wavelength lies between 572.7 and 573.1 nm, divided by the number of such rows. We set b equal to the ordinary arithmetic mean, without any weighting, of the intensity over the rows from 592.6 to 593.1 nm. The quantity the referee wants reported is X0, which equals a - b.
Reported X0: 1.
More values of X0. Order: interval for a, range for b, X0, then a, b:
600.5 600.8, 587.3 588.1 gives -5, 14.2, 19.0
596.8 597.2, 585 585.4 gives 0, 14.3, 13.9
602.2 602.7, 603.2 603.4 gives -2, 14.1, 16.5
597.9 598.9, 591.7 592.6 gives -1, 14.5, 15.6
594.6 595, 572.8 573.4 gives -3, 13.3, 16.3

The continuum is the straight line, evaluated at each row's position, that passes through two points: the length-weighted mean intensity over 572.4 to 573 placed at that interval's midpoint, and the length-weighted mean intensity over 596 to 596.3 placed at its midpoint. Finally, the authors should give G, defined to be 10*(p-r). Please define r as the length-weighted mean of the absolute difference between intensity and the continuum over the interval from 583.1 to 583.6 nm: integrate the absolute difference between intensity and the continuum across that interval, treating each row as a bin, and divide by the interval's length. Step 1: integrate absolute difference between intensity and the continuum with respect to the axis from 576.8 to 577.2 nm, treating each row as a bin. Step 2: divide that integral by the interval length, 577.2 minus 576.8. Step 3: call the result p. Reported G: -10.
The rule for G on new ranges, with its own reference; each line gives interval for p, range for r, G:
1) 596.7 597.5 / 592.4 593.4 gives -7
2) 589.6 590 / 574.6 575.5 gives 4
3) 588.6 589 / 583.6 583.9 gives 5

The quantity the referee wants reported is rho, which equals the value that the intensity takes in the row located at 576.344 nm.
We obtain 19.61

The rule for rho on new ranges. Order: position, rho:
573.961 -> 13.92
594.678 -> 13.77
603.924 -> 12.82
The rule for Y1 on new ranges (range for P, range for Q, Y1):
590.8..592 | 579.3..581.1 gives 1.0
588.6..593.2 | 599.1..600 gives 0.3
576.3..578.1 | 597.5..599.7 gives 1.8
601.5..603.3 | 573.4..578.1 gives 1.0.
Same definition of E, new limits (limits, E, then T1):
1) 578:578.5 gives 1.1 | 1.1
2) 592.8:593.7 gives 2.9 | 1.7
